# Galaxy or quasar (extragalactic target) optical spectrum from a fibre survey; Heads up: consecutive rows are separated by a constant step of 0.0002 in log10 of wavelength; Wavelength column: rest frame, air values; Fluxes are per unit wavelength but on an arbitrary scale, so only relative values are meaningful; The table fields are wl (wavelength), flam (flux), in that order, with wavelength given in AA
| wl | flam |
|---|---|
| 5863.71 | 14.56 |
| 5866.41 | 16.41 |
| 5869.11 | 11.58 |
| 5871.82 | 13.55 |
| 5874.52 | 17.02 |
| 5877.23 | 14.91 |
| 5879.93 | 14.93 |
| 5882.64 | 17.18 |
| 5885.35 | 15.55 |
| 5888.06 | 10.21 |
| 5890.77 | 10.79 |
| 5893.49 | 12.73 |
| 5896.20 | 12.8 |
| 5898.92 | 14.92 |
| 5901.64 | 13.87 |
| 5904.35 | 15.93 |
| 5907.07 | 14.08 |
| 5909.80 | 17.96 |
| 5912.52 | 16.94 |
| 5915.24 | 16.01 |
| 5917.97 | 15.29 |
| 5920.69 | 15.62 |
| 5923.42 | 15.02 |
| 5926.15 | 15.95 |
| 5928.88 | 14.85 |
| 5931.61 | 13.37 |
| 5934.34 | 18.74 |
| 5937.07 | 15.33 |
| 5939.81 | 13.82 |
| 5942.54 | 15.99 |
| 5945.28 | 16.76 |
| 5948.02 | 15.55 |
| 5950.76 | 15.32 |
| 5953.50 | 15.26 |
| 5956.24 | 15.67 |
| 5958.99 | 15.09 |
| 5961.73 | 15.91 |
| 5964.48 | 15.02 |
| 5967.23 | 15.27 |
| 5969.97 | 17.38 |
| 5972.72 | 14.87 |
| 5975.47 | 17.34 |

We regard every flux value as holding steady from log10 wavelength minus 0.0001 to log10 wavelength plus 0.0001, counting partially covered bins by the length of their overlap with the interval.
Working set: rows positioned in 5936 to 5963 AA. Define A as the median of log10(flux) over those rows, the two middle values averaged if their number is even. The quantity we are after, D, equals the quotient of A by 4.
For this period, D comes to 0.297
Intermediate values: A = 1.19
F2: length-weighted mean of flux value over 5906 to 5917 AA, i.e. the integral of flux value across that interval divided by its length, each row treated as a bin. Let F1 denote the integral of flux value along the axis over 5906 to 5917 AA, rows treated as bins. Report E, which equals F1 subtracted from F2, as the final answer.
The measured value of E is -163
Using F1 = 179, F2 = 16.3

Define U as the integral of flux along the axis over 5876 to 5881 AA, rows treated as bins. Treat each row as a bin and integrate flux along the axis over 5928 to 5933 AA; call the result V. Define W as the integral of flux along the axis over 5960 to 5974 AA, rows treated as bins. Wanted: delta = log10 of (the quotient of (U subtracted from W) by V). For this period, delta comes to 0.3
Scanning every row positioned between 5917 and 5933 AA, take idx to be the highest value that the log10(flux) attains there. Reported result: 1.20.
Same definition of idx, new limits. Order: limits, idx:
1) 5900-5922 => 1.25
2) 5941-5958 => 1.22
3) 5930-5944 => 1.27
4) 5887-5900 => 1.17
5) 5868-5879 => 1.23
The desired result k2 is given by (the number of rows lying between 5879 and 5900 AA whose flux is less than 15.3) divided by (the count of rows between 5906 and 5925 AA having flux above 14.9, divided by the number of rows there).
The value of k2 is 7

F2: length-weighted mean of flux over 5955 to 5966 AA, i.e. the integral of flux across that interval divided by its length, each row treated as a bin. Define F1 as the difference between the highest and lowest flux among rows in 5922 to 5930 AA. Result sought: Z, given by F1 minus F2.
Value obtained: -14.3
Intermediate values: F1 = 1.1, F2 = 15.4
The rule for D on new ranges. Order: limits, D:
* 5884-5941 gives 0.294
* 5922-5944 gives 0.295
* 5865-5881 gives 0.293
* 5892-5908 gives 0.286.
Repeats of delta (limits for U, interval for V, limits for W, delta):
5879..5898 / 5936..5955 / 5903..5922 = -0.8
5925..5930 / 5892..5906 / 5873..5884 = -0.3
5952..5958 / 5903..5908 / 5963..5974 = 0.0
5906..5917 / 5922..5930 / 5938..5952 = -0.5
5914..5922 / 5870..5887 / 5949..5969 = -0.2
